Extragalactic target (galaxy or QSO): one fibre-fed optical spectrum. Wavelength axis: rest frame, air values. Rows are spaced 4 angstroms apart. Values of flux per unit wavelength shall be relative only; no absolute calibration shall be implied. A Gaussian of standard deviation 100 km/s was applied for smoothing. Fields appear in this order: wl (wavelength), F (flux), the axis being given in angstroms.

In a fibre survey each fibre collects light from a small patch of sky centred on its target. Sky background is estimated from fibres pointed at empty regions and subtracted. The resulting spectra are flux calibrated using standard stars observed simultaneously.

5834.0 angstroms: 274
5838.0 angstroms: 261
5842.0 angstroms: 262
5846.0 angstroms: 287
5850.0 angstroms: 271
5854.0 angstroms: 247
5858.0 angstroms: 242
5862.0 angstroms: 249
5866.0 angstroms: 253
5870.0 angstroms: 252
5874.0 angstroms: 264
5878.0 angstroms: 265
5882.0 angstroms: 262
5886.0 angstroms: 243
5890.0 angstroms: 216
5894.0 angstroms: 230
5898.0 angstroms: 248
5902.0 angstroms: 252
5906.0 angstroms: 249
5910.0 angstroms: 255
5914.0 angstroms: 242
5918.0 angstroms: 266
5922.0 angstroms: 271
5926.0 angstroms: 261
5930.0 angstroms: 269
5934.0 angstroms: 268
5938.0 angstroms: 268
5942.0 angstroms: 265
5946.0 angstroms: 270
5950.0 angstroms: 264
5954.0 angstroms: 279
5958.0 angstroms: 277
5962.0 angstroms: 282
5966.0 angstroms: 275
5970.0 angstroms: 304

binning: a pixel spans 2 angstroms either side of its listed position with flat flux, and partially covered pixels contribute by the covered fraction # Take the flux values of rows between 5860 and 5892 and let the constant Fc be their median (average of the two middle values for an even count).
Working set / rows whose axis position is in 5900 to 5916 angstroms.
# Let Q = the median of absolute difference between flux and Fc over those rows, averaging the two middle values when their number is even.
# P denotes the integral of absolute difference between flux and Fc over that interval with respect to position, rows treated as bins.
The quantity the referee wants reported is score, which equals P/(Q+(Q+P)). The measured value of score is 0.919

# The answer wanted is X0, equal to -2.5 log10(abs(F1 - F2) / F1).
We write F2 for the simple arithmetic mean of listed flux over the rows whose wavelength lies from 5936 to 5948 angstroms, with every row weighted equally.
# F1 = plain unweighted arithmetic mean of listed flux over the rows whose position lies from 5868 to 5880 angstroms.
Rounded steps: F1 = 260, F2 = 268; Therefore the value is 3.9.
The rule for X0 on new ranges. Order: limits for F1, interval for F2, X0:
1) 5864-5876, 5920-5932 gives 3.5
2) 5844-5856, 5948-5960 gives 4.3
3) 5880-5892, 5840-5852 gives 2.2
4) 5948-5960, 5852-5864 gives 2.5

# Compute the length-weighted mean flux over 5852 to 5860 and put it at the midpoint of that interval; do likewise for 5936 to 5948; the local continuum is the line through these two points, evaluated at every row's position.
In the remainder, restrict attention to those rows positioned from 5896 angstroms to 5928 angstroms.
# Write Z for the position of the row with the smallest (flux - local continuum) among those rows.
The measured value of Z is 5914.0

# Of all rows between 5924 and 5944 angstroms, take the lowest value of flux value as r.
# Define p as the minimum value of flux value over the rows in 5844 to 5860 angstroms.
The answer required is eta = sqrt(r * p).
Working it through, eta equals 251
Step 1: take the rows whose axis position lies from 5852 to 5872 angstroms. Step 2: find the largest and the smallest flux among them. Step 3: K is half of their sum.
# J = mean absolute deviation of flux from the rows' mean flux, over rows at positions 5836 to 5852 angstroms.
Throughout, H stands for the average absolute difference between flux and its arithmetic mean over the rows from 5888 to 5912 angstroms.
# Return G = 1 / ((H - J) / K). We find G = 67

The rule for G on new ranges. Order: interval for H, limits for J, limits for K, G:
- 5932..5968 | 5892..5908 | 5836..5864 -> -145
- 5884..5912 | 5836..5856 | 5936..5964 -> 4918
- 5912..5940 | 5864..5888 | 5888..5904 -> -871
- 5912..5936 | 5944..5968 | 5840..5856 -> 104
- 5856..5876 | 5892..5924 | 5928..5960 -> -65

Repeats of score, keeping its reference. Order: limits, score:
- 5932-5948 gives 0.887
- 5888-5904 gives 0.905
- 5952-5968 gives 0.890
